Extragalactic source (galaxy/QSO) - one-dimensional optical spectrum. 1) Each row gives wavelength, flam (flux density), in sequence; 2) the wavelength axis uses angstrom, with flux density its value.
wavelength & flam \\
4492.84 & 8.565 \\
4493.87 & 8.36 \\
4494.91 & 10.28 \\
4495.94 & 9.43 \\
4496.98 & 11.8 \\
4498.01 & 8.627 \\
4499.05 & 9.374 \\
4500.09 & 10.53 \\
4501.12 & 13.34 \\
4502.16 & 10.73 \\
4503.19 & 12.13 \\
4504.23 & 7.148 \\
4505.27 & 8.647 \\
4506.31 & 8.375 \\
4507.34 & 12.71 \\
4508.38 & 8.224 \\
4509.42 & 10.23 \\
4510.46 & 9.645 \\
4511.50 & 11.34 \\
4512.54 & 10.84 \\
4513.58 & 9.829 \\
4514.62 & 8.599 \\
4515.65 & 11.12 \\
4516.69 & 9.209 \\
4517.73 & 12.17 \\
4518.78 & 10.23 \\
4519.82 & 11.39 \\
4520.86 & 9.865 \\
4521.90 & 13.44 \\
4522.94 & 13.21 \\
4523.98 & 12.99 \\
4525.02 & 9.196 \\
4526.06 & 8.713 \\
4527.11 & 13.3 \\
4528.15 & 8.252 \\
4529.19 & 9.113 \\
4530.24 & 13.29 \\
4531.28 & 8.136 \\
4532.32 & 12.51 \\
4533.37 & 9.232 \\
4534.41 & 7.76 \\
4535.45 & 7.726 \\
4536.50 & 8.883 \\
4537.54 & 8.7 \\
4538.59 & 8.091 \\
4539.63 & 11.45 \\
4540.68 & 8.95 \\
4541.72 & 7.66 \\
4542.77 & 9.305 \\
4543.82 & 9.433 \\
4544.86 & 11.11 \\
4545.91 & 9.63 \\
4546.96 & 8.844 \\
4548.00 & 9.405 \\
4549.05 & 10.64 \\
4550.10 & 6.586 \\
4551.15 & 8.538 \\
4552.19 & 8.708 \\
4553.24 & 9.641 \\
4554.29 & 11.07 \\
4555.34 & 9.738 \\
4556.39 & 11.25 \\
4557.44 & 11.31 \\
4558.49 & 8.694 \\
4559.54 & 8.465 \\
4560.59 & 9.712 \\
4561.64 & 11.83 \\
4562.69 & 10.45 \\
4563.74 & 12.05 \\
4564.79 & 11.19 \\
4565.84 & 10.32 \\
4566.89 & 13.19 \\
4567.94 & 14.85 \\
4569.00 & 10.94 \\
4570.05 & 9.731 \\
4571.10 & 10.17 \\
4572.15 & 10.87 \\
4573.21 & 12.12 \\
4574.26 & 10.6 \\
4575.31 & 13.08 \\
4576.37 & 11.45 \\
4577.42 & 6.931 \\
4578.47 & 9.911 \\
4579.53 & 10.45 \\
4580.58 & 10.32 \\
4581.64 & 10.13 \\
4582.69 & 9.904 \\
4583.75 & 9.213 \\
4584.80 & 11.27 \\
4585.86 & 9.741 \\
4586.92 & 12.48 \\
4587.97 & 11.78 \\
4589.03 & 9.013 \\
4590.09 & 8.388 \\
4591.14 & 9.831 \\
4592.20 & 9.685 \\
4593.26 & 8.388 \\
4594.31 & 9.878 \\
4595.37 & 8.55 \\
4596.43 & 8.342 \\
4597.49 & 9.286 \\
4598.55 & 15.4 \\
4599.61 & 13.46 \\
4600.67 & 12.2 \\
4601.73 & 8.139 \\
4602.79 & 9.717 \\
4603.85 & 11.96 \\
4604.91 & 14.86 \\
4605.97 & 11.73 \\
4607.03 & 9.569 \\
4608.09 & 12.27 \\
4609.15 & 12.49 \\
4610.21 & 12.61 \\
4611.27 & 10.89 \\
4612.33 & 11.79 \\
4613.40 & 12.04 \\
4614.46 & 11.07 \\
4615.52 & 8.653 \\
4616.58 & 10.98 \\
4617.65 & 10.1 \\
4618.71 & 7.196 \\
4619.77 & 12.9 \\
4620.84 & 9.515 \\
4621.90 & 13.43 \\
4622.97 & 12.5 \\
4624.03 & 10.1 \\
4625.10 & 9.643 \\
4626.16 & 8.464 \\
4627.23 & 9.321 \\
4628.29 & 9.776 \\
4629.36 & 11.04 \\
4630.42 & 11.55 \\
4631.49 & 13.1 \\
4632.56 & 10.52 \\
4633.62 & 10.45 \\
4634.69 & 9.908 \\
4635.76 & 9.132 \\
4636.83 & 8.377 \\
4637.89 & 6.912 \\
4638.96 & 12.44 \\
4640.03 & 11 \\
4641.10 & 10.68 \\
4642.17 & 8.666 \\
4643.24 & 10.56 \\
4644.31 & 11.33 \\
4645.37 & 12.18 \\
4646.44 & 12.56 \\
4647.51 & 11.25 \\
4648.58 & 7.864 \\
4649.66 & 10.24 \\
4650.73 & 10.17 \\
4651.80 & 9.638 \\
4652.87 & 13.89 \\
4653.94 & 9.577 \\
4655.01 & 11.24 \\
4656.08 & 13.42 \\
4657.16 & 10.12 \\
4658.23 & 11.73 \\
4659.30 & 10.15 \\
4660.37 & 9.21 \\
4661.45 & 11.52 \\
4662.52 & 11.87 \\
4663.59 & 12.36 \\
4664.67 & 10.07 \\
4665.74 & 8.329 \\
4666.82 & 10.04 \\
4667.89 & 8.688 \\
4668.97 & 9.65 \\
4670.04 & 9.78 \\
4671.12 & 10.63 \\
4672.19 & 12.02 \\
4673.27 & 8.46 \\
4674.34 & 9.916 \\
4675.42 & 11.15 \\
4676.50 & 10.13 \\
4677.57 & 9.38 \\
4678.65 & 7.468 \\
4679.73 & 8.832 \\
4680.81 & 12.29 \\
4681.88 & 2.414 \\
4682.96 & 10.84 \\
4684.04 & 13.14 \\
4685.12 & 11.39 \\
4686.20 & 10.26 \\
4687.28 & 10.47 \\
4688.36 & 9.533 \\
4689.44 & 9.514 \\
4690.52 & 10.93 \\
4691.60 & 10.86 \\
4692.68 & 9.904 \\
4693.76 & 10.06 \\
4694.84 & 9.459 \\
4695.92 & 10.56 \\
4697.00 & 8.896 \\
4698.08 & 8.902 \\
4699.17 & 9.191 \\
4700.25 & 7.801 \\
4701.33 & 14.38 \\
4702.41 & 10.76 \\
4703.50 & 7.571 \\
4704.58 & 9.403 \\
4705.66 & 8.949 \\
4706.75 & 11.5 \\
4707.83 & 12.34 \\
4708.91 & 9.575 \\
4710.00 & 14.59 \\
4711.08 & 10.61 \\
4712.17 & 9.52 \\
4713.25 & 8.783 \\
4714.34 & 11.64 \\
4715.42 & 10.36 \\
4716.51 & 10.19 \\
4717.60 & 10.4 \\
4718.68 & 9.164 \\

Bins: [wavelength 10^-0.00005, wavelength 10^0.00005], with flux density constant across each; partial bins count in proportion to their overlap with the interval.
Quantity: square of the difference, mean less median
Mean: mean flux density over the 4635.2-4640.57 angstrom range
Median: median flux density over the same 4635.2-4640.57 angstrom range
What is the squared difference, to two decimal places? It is 0.19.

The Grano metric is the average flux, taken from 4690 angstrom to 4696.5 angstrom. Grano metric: 10.3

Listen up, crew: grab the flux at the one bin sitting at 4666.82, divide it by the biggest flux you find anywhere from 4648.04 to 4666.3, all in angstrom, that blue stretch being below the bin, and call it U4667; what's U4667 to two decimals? 0.72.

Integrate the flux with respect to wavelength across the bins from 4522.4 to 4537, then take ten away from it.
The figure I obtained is 138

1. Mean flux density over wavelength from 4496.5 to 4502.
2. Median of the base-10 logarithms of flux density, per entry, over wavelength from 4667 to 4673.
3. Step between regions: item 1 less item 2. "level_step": 9.7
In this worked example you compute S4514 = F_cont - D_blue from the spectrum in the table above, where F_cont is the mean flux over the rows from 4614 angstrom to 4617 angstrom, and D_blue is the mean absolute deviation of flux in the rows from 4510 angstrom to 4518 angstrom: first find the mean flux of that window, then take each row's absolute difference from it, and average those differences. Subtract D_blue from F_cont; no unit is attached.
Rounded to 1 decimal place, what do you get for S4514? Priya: 9.2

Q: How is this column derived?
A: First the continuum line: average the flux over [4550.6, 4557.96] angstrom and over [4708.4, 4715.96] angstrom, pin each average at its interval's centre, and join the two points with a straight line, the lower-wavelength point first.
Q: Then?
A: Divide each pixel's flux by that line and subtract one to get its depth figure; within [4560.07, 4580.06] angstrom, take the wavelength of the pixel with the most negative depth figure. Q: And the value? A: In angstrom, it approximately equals 4577.42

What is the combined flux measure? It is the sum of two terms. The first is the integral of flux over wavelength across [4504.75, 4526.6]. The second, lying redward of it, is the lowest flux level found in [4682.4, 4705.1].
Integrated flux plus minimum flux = 236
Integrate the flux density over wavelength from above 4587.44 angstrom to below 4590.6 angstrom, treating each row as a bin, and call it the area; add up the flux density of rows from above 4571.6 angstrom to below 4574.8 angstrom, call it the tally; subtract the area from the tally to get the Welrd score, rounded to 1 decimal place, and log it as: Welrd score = 2.8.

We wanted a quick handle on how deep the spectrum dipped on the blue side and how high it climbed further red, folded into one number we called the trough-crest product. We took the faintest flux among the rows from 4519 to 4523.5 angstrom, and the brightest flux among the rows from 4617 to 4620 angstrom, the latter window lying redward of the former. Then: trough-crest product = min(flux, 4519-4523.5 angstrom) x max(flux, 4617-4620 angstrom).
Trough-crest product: 127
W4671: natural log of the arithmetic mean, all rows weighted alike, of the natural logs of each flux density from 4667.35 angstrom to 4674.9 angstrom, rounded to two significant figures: 0.83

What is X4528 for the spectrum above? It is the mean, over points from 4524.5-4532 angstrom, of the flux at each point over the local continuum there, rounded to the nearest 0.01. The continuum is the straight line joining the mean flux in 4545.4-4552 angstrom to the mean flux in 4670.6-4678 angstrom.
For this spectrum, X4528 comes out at 1.15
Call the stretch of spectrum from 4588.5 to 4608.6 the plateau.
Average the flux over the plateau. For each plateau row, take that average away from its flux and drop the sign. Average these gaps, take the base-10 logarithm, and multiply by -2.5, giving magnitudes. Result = -0.69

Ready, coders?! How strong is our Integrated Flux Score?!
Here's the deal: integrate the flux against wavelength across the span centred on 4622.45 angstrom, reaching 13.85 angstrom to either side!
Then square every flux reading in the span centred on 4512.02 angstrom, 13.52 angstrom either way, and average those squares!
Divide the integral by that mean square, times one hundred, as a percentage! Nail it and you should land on 260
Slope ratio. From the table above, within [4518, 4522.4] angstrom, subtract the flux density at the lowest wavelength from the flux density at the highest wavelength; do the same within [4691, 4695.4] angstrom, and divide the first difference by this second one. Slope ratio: -2.3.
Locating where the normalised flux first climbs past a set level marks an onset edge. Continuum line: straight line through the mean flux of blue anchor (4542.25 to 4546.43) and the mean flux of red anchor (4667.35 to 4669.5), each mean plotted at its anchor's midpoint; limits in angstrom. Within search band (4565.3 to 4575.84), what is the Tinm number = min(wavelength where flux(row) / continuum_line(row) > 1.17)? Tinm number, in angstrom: 4566.89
